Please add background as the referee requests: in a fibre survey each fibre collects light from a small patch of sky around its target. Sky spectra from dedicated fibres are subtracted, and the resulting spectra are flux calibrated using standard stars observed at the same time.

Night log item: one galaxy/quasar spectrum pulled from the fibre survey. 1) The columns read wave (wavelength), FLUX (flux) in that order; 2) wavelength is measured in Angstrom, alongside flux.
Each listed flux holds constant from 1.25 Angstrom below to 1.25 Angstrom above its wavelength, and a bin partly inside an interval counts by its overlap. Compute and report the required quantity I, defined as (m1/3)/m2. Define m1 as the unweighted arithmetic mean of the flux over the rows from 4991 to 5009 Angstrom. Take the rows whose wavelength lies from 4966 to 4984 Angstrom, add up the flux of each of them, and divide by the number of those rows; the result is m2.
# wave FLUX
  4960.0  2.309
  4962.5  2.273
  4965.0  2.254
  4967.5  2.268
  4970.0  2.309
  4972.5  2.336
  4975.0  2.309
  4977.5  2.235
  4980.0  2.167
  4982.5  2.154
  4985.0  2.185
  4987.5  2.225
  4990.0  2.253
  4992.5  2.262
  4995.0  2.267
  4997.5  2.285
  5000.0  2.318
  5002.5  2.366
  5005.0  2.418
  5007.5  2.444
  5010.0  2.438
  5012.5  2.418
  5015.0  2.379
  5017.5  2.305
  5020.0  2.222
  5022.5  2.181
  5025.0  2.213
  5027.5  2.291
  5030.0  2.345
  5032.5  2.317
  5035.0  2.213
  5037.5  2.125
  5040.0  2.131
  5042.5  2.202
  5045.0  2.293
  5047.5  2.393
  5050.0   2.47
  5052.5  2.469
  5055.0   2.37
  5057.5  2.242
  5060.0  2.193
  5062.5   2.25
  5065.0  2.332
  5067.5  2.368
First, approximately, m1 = 2.34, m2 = 2.25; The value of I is 0.346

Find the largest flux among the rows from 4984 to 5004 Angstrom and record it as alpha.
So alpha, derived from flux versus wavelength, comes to 2.366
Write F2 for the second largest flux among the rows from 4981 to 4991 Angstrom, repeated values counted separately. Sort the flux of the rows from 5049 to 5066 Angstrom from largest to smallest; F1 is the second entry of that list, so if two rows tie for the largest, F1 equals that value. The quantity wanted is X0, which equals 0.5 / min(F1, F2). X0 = 0.225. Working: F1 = 2.469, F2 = 2.225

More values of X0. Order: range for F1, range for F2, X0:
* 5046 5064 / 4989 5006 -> 0.211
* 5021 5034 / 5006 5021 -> 0.216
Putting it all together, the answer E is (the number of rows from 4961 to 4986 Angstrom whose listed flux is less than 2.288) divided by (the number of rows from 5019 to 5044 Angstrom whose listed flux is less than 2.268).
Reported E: 1.0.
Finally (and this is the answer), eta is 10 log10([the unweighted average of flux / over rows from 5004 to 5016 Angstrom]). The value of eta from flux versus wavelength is 3.84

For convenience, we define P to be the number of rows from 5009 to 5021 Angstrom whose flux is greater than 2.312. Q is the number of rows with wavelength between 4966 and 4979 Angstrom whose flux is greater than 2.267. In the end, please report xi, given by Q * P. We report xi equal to 12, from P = 3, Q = 4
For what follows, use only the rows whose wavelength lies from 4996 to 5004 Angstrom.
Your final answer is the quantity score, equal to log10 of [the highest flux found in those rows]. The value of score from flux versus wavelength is 0.374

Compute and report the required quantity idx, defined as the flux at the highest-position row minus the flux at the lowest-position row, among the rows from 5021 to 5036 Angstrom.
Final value 0.03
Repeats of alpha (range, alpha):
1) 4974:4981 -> 2.309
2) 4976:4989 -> 2.235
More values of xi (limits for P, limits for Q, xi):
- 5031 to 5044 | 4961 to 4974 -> 4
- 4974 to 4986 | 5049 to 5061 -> 0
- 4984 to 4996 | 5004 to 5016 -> 0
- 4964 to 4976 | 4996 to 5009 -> 5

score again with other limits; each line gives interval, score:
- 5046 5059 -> 0.393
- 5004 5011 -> 0.388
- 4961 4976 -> 0.368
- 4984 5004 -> 0.374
